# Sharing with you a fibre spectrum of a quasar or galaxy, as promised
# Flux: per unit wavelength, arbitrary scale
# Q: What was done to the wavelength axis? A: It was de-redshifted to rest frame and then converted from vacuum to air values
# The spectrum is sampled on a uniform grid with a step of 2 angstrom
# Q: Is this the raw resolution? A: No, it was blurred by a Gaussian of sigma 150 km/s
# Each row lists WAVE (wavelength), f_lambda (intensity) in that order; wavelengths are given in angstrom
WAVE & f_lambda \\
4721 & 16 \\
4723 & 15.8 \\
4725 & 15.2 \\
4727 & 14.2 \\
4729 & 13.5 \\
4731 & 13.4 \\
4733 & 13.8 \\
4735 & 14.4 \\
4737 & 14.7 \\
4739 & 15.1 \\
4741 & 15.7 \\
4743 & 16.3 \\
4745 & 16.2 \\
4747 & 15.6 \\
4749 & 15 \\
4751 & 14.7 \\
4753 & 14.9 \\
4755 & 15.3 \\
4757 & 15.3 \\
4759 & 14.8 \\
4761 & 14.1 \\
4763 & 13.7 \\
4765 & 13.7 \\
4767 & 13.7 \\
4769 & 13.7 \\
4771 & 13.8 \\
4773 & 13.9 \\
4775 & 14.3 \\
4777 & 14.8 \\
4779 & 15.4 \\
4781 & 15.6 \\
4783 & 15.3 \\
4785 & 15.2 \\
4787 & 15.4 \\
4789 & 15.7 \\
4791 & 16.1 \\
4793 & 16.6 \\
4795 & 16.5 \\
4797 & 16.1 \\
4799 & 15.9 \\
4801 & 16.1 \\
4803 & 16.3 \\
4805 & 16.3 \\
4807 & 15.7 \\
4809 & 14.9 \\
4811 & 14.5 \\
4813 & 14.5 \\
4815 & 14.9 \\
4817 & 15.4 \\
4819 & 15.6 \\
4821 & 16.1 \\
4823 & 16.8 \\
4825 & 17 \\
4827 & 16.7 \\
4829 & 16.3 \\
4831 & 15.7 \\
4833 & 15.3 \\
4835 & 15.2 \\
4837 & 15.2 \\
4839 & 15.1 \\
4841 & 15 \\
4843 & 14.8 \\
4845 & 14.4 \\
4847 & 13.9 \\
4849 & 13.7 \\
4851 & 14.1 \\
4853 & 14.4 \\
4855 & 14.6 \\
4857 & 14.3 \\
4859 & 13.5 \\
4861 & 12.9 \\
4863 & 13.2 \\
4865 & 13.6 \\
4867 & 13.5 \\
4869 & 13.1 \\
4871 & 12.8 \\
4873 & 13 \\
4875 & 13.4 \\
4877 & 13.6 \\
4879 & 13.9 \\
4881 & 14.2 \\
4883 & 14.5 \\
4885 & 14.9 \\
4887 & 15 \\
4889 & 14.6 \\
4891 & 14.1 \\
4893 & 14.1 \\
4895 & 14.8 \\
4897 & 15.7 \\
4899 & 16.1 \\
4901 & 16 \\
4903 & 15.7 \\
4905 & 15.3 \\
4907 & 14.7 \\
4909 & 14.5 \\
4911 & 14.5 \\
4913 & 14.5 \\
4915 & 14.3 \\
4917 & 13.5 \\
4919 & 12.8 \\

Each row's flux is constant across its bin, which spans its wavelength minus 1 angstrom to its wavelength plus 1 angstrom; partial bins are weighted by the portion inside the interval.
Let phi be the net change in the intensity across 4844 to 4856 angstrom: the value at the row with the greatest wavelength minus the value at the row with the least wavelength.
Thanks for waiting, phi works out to 0.2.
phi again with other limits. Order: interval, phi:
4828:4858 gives -2.0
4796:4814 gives -1.6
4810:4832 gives 1.2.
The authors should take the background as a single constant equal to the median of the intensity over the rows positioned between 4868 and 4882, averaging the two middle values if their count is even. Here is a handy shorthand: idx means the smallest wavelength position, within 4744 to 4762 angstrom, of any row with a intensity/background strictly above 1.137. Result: 4745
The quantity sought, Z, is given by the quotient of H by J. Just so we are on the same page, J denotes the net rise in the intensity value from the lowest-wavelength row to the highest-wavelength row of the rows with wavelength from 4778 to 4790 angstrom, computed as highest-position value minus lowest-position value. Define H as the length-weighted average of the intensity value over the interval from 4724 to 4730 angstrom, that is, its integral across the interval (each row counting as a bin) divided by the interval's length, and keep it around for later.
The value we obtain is 48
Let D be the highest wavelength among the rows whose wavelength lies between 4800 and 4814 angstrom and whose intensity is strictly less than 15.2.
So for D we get 4813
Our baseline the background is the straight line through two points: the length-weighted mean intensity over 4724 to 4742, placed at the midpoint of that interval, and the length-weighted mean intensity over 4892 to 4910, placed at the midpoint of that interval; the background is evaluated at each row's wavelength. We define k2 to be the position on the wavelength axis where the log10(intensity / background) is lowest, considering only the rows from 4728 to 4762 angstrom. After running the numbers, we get 4731 angstrom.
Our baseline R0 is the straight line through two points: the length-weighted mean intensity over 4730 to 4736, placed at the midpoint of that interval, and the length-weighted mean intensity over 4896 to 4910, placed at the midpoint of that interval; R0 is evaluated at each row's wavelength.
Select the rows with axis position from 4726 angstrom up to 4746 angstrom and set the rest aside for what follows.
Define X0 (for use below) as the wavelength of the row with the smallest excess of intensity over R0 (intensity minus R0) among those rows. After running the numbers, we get 4731 angstrom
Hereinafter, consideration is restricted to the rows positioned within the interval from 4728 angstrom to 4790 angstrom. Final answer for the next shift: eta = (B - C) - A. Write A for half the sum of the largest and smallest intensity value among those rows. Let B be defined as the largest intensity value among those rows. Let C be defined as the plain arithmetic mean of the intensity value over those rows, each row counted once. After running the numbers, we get -13.3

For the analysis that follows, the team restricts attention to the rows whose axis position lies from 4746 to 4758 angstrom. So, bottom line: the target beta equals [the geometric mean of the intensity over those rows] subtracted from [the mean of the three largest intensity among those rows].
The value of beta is 0.27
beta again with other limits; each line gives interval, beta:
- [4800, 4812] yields 0.62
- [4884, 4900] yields 0.70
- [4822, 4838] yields 0.82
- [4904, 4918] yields 0.37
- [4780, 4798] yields 0.57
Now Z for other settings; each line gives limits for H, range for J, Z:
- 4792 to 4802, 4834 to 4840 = -162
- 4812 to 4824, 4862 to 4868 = 52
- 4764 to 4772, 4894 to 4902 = 11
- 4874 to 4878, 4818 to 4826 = 10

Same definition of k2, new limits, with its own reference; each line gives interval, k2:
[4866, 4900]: 4871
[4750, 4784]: 4769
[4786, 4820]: 4813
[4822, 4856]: 4849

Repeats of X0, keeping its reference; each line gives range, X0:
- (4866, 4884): 4871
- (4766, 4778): 4769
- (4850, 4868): 4861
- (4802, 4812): 4811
